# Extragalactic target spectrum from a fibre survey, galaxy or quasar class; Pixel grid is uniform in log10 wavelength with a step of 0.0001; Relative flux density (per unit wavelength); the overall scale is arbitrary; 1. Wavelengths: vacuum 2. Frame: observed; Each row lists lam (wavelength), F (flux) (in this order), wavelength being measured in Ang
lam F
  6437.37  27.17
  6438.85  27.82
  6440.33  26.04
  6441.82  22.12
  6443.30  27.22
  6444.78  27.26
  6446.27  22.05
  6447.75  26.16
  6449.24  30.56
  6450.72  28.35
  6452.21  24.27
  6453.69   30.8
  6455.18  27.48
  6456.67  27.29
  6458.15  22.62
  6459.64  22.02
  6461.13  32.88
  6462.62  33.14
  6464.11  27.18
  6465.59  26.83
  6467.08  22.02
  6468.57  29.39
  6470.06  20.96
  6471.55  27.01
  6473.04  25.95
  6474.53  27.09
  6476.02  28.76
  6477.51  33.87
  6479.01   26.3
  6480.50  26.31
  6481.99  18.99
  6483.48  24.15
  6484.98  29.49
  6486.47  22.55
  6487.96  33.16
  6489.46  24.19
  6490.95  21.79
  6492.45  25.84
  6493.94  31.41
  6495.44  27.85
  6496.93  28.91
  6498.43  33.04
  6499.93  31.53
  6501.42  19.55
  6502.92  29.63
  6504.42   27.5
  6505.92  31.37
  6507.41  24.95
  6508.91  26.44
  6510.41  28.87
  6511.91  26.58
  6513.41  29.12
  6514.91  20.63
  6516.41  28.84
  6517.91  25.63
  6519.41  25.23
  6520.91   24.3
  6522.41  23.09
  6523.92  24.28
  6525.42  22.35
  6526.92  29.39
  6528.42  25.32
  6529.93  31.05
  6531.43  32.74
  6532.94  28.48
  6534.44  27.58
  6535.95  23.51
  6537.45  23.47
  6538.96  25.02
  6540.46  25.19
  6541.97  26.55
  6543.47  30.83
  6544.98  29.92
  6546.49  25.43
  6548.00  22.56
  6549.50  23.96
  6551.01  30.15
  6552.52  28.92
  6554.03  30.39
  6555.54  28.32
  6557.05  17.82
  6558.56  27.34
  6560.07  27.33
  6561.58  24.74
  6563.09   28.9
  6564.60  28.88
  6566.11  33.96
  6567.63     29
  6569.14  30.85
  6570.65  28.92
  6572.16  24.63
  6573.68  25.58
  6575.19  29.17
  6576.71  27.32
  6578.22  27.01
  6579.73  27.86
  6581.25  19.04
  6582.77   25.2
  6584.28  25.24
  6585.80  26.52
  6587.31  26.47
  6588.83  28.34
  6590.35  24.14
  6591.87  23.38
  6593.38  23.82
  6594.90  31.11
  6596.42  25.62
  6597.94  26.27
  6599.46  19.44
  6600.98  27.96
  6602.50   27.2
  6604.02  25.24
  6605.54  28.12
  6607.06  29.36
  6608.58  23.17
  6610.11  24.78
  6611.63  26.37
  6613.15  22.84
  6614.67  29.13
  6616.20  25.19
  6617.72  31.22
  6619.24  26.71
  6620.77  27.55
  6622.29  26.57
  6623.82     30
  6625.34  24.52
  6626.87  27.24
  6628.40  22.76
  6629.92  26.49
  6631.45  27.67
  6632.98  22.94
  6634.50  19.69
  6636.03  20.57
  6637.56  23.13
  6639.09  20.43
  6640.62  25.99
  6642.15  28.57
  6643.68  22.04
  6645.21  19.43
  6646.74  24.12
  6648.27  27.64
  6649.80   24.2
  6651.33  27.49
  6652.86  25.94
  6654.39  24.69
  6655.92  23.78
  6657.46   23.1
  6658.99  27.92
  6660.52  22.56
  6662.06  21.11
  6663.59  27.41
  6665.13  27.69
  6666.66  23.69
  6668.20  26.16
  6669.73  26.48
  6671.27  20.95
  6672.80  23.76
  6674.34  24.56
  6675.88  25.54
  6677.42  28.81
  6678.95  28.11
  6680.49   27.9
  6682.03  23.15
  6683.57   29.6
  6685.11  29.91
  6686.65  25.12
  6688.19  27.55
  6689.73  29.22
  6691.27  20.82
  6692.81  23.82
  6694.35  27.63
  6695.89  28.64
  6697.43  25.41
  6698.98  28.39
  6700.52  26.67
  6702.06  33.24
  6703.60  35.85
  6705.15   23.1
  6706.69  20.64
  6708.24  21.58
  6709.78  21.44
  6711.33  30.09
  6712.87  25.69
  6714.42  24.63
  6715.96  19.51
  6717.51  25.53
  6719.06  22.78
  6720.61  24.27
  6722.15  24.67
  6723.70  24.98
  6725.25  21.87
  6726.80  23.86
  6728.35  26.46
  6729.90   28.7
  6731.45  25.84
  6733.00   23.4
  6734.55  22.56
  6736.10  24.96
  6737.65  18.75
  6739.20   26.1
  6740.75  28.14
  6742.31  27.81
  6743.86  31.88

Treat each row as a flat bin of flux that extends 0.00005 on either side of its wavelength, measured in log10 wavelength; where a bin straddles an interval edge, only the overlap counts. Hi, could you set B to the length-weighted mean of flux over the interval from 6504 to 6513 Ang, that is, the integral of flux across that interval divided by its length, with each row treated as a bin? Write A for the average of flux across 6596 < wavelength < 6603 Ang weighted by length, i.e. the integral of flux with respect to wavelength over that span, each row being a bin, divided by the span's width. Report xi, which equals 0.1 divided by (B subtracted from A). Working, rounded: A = 25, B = 27.7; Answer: -0.04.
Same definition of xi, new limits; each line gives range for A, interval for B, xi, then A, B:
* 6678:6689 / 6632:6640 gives 0.02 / 27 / 21.6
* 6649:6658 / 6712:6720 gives 0.08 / 25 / 23.7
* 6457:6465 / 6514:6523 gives 0.04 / 28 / 24.7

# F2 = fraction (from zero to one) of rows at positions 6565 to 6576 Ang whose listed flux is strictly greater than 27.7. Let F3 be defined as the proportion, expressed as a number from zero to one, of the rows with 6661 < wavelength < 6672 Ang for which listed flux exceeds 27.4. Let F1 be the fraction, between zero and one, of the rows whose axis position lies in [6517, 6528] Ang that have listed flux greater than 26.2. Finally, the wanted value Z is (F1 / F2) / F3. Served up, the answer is 0.7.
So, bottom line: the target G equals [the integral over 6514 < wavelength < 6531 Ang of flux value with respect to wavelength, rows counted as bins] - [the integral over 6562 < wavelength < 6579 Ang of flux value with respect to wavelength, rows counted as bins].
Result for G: -49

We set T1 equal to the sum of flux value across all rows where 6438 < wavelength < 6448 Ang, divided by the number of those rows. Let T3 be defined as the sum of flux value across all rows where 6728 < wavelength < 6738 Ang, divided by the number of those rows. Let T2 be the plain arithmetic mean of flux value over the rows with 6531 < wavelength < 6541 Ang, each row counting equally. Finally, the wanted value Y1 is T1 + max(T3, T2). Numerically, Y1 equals 52.1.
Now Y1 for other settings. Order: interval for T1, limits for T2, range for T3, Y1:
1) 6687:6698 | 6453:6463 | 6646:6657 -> 54.2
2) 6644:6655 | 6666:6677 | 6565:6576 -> 53.7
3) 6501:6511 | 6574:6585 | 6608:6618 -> 53.0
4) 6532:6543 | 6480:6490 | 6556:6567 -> 52.7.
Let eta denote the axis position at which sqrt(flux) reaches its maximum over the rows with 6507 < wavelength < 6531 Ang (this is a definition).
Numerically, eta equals 6529.93 Ang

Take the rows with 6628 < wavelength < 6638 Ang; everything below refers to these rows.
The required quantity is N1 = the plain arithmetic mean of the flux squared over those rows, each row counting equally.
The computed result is 551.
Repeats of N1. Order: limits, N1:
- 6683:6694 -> 716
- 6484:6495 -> 742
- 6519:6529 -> 622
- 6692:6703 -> 774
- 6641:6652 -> 624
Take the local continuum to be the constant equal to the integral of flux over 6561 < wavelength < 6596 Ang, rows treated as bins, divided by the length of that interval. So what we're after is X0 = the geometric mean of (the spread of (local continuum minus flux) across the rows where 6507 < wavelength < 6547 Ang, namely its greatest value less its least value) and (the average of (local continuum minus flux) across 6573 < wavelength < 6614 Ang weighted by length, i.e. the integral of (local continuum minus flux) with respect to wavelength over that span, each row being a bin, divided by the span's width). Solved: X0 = 3.7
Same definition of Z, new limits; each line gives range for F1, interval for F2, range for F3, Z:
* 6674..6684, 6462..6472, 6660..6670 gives 7.0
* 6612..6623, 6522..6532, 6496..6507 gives 1.9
